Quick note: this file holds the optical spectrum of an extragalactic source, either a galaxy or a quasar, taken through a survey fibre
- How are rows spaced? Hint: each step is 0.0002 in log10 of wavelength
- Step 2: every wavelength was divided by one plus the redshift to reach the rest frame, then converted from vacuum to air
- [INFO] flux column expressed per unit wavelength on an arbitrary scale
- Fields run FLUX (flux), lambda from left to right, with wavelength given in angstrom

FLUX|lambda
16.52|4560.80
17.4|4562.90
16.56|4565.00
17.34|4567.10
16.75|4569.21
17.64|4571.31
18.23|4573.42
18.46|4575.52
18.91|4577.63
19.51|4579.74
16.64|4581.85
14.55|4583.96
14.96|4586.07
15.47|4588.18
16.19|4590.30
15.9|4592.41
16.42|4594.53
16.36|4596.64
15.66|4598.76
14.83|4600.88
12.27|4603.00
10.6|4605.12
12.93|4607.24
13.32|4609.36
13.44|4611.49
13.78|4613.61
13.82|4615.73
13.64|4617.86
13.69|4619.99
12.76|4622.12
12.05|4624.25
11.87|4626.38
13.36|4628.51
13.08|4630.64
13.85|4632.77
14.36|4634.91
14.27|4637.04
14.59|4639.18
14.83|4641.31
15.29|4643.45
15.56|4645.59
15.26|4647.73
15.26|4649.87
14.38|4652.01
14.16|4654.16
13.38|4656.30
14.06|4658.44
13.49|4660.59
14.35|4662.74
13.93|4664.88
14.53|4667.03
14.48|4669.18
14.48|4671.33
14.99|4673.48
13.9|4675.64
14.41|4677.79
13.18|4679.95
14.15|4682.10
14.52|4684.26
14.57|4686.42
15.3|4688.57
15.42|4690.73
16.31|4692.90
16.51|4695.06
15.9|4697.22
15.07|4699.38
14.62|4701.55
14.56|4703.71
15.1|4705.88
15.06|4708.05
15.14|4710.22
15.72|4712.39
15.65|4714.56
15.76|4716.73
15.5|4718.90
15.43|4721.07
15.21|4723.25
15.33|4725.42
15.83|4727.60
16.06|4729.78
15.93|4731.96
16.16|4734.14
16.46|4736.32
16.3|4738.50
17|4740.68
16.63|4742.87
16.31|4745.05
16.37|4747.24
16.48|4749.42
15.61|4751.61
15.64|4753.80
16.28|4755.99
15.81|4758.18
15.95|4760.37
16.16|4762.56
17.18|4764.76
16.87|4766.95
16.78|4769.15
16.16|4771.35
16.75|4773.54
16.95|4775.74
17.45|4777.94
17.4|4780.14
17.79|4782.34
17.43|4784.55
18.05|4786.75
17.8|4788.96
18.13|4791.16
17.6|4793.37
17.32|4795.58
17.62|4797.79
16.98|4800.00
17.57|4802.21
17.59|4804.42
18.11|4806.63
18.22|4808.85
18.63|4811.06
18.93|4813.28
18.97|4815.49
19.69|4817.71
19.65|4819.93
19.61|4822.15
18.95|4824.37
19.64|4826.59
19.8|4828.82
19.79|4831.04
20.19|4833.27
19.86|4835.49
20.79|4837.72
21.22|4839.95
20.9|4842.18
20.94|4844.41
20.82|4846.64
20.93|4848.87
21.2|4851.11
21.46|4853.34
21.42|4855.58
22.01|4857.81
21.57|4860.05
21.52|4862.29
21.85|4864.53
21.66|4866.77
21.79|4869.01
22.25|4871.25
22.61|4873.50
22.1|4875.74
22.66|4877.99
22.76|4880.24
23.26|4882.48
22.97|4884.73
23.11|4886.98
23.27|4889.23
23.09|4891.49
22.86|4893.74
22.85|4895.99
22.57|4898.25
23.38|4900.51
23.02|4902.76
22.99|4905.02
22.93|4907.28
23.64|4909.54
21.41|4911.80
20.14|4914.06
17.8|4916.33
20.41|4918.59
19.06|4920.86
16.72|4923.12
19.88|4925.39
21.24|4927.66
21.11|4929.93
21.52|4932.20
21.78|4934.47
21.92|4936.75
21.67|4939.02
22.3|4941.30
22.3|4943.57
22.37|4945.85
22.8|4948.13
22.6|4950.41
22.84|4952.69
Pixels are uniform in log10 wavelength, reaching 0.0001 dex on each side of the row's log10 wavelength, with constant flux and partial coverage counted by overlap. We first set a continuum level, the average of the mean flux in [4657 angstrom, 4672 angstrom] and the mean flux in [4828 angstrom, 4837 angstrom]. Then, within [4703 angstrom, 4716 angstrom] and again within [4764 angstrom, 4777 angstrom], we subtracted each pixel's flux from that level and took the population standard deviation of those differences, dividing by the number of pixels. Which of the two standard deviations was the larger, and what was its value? 0.39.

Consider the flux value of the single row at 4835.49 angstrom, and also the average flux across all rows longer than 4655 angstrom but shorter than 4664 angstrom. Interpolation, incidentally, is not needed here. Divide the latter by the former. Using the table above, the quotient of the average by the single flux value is 0.70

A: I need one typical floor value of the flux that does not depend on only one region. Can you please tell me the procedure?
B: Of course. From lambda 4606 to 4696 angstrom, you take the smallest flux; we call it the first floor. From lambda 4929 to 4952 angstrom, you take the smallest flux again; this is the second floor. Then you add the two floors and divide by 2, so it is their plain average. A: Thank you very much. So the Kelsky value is 16.5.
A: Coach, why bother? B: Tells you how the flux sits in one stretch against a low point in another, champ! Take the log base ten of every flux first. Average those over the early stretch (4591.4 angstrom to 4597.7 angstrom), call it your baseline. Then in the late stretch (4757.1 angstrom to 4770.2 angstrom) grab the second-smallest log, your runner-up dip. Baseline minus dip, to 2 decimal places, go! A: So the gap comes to 0.01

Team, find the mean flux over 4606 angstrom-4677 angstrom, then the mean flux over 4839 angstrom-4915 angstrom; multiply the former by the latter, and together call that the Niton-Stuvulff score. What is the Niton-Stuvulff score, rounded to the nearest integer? 310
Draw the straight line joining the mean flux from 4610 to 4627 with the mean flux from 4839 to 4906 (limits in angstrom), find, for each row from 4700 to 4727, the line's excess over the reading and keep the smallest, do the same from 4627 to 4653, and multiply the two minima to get -1.1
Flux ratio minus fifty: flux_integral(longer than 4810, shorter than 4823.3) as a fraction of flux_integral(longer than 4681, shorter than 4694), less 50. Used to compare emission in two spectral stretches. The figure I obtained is -48.69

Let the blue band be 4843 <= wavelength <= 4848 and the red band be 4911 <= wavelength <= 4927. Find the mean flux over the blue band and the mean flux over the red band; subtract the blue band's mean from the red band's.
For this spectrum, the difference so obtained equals -2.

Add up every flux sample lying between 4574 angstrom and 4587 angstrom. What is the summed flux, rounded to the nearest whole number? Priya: 103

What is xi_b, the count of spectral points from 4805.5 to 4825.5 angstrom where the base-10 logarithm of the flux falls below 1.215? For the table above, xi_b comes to 0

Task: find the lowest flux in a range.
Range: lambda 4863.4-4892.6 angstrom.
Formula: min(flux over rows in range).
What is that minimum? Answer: 21.66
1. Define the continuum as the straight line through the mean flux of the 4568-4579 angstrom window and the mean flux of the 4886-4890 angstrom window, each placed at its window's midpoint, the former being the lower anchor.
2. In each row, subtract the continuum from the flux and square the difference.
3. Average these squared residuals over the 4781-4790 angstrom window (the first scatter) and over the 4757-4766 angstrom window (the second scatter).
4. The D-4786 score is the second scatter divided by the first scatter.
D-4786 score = 1.7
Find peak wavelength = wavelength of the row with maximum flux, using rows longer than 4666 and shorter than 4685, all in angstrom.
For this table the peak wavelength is 4673.48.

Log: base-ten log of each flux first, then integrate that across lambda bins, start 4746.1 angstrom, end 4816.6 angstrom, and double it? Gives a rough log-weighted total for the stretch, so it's 174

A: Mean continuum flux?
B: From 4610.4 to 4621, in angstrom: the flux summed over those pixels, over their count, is 14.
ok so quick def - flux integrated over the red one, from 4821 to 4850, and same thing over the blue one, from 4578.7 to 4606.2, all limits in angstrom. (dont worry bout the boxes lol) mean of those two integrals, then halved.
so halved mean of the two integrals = 252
